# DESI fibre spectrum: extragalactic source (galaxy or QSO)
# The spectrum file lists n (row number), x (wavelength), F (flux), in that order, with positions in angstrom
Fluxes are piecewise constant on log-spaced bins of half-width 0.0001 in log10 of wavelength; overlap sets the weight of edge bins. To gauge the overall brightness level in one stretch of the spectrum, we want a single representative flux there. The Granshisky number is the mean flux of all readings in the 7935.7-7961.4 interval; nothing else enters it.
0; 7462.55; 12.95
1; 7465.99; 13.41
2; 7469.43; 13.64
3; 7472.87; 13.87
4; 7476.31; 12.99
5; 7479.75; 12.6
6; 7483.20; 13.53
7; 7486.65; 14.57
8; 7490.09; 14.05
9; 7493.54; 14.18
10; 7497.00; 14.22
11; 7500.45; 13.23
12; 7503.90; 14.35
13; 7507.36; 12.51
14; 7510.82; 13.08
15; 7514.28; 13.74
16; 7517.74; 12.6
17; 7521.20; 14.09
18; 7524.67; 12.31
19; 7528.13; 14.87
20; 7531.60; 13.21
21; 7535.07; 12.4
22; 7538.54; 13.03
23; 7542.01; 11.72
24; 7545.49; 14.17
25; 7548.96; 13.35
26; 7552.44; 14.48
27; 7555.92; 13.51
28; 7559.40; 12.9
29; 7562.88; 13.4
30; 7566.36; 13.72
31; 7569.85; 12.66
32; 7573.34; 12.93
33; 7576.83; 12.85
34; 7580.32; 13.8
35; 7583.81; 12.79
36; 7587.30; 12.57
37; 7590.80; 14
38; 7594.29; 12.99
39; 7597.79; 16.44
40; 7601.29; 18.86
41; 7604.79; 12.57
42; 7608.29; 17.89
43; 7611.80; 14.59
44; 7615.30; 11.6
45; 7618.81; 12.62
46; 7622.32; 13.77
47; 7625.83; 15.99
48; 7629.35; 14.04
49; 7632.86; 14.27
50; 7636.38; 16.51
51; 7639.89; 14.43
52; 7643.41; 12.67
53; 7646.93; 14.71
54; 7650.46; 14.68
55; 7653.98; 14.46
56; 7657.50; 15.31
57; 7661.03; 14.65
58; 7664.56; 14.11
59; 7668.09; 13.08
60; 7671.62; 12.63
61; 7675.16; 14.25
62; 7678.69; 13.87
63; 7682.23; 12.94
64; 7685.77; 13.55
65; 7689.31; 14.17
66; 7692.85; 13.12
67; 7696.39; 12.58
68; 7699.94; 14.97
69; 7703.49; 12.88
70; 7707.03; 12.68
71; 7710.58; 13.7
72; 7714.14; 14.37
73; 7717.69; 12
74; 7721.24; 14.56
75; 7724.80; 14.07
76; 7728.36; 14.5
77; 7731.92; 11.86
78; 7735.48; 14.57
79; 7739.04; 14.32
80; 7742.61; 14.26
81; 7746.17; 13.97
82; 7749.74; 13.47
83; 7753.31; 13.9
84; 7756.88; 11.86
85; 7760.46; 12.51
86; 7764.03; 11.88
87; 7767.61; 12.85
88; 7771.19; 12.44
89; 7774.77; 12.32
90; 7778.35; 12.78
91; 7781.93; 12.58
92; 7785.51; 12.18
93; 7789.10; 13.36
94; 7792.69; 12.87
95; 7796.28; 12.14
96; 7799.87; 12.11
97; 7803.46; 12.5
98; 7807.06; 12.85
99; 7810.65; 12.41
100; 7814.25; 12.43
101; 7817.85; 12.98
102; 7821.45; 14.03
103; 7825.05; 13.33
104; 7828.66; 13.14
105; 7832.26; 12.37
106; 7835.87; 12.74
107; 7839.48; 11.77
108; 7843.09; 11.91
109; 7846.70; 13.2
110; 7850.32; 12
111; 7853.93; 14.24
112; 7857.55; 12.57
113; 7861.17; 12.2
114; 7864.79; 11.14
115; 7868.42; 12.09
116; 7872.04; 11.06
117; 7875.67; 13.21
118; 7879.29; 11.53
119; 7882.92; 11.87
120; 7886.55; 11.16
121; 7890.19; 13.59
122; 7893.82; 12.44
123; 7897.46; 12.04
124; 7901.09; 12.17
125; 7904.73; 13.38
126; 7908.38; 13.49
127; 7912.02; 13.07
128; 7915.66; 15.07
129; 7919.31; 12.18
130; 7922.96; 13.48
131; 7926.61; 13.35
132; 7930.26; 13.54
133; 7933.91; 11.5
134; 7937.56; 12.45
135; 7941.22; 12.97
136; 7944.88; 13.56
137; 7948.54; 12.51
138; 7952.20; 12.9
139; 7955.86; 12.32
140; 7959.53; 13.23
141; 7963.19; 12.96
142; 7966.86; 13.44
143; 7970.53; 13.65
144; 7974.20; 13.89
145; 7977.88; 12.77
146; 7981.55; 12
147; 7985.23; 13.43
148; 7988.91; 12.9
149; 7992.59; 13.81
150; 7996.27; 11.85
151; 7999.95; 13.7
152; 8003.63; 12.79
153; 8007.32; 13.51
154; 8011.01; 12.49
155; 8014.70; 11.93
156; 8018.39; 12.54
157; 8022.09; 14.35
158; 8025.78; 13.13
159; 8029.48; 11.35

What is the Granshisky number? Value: 12.8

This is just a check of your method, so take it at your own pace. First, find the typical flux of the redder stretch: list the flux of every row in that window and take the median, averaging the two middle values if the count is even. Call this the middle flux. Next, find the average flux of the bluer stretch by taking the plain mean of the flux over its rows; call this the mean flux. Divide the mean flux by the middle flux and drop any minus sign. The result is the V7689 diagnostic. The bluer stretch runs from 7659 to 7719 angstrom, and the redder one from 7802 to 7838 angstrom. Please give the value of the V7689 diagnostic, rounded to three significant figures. 1.06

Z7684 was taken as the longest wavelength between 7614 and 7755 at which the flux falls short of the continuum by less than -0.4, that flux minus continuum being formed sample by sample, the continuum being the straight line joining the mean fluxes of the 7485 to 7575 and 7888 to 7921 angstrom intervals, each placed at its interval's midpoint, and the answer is 7731.92 angstrom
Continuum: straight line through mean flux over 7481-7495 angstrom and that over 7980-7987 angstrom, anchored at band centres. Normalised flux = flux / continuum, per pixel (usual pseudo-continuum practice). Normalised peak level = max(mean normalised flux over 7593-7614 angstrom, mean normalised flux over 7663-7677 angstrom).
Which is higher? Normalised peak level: 1.13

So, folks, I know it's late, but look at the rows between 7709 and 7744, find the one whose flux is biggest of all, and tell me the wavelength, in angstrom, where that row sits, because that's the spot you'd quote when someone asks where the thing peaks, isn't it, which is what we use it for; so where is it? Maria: 7735.48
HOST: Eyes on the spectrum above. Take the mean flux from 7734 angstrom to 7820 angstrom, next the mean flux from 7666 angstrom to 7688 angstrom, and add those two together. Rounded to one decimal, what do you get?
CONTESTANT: 26.3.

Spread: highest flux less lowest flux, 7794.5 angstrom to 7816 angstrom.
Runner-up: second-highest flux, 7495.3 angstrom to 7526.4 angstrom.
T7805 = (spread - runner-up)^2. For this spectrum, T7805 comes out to 182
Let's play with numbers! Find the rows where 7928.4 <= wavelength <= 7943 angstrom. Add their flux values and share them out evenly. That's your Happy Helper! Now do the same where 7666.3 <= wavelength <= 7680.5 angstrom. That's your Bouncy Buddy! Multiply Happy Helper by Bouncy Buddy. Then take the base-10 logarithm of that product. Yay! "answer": 2.23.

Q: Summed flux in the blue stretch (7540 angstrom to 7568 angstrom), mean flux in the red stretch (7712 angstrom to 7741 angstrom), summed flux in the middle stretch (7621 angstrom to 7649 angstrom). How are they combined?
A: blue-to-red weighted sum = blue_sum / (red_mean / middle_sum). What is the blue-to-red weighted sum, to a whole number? 906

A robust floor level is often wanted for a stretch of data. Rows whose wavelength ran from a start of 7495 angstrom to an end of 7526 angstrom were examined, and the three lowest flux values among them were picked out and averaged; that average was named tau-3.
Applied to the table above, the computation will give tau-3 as 12.5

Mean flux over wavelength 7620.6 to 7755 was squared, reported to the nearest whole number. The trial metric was 194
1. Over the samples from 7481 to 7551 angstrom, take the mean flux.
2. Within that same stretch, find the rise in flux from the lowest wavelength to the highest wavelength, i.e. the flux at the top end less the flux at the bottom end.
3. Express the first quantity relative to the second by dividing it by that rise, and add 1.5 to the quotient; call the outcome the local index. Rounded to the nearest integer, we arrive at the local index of -73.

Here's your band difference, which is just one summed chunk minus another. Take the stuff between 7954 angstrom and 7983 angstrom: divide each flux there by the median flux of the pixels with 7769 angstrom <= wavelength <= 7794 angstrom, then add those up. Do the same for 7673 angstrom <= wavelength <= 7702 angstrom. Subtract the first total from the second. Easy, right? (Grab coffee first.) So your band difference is 0.4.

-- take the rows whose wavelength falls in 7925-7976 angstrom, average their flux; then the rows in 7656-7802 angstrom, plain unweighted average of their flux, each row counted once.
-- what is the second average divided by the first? 1.02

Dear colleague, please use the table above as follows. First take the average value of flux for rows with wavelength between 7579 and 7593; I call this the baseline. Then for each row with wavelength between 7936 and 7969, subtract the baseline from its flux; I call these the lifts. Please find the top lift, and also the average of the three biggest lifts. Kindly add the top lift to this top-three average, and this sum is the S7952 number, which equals 0.4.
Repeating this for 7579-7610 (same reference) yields 10.0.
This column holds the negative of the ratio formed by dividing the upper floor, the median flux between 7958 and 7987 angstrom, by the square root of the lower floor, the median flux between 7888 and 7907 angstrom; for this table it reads -3.78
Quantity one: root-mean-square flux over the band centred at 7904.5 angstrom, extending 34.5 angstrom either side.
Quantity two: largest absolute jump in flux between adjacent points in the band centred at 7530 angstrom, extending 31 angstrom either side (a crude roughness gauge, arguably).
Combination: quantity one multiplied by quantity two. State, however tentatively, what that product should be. 33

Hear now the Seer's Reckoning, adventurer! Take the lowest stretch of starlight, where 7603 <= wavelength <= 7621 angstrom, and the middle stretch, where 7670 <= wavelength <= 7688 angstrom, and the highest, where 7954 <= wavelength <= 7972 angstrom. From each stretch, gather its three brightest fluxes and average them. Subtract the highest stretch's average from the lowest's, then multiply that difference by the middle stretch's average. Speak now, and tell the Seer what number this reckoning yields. 22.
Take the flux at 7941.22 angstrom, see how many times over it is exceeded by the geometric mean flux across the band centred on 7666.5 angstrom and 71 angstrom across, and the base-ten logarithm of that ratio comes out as 0.034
